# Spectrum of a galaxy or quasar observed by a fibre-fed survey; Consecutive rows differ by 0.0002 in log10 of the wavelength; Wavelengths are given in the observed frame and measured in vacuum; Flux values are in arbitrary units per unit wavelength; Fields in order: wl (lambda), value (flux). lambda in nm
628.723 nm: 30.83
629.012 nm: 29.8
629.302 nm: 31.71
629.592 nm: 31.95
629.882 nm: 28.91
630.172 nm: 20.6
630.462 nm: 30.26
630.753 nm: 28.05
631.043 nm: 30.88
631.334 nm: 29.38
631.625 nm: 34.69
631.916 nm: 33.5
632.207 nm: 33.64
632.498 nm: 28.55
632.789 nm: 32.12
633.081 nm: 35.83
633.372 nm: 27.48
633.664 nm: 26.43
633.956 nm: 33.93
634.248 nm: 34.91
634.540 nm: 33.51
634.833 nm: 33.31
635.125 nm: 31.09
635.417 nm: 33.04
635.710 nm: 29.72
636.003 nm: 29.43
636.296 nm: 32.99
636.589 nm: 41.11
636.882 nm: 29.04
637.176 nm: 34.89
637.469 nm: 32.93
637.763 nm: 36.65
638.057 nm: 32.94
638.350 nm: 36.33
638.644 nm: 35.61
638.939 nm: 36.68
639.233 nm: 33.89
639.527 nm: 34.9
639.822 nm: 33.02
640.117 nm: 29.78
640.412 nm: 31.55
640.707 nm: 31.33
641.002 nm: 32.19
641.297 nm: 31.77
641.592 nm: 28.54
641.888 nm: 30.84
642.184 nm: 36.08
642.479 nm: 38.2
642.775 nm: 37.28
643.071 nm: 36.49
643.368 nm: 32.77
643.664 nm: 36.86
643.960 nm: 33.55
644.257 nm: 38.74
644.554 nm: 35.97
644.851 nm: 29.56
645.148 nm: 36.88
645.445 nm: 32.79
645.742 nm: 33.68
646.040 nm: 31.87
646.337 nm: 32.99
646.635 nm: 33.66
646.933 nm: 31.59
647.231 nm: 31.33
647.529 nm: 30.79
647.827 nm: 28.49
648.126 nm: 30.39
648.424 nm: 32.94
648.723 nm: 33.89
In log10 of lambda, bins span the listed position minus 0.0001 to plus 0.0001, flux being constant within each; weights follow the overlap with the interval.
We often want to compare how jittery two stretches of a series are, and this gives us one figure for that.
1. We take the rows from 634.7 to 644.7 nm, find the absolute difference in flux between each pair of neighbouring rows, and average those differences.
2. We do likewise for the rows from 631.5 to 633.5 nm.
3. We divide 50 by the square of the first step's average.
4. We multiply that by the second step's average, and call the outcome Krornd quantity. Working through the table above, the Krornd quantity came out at 20.9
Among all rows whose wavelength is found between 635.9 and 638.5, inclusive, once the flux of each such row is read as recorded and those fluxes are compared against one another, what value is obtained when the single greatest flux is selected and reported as 41.11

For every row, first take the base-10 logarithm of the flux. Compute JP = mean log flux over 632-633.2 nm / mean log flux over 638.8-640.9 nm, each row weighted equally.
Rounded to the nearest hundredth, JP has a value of 1.00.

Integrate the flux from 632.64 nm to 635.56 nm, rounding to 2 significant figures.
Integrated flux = 94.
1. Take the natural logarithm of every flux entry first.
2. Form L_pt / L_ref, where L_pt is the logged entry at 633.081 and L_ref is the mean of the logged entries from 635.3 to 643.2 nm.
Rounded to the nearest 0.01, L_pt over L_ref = 1.02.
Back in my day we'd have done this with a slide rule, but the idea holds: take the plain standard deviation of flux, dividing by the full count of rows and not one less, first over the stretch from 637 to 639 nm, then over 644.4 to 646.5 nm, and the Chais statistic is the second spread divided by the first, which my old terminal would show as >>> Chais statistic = 1.5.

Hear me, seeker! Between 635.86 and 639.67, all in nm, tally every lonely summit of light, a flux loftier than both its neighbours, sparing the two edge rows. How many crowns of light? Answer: 5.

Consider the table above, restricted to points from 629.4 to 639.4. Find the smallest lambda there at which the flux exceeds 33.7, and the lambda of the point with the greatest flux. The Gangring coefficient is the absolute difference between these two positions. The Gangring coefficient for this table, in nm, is 4.96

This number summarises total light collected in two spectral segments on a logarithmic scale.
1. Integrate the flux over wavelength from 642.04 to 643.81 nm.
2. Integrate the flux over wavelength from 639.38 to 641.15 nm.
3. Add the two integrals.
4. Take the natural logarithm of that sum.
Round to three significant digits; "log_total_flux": 4.80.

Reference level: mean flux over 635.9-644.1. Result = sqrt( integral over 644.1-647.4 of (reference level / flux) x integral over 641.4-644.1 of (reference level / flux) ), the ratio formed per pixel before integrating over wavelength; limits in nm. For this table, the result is 3.0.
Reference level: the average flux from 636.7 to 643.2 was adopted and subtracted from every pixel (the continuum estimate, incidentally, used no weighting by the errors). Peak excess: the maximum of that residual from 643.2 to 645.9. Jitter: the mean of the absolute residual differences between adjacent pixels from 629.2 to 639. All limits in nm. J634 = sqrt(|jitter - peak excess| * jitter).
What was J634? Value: 2.3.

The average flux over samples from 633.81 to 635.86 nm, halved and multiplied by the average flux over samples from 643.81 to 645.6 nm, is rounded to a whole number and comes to 567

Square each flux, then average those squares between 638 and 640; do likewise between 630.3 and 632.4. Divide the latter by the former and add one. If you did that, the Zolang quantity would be 1.82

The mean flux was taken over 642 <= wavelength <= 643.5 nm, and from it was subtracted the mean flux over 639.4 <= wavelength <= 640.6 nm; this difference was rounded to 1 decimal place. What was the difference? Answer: 3.9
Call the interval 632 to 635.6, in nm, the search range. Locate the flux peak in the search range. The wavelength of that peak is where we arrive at 633.081 nm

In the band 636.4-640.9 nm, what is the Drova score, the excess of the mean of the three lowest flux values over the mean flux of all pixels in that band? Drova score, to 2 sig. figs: -4.0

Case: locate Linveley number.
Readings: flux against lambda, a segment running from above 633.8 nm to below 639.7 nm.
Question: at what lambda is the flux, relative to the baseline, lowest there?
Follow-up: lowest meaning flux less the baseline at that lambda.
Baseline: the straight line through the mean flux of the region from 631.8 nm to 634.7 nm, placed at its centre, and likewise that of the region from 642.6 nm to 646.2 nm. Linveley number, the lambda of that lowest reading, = 636.882 nm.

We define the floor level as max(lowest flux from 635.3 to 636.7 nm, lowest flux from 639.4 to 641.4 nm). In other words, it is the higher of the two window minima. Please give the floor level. 29.8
